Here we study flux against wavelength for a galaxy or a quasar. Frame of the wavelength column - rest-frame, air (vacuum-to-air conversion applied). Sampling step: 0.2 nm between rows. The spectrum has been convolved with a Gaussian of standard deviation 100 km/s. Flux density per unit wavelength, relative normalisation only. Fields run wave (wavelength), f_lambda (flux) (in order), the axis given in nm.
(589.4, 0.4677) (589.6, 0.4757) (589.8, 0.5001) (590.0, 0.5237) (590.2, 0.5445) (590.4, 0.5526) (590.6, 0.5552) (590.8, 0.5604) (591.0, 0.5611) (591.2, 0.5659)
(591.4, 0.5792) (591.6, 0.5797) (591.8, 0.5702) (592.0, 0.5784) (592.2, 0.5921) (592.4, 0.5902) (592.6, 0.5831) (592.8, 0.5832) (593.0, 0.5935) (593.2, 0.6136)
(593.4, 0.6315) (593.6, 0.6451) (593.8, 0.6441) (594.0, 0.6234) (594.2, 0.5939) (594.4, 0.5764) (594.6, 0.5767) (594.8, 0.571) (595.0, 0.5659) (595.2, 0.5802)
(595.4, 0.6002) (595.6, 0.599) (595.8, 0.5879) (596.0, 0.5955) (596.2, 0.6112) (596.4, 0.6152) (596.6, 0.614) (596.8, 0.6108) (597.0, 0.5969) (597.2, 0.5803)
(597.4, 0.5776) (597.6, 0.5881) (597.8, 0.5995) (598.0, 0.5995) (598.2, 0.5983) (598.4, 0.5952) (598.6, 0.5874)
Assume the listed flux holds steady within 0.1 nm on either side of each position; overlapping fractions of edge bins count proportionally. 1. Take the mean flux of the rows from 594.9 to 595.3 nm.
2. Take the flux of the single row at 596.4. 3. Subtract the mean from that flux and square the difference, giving 0.0018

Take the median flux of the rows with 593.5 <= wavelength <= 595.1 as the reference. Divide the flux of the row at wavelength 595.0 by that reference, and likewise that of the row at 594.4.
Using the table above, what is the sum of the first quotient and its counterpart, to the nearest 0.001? 1.952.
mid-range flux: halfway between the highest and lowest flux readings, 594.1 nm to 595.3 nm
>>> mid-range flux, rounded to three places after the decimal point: 0.580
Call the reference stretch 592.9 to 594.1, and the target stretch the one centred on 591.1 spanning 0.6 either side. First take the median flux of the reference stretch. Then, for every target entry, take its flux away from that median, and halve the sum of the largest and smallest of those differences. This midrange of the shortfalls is 0.060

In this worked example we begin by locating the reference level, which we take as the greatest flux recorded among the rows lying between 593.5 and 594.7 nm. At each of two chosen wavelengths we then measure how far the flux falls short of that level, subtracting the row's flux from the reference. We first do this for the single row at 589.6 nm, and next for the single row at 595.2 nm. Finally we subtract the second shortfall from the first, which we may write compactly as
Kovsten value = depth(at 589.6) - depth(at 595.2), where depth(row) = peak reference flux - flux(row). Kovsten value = 0.10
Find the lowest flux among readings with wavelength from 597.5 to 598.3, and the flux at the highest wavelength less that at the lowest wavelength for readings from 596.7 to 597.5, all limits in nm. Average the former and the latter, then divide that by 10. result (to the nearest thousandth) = 0.028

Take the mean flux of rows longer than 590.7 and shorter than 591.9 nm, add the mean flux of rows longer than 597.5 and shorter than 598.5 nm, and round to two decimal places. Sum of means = 1.17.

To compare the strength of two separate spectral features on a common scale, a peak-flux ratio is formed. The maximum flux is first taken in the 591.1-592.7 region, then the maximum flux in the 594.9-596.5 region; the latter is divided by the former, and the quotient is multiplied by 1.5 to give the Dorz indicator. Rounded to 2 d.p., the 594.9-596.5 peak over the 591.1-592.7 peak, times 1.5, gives 1.56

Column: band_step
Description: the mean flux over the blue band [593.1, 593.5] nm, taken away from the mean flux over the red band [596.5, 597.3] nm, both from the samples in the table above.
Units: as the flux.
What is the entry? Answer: -0.02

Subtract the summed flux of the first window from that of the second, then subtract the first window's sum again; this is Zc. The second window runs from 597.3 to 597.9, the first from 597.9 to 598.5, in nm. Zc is -1.82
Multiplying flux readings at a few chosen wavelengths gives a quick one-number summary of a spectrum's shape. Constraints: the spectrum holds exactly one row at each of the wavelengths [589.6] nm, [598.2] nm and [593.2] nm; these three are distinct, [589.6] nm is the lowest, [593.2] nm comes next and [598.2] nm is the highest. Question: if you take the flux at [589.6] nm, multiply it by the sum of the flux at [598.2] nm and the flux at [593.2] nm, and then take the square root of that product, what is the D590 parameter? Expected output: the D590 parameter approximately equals 0.76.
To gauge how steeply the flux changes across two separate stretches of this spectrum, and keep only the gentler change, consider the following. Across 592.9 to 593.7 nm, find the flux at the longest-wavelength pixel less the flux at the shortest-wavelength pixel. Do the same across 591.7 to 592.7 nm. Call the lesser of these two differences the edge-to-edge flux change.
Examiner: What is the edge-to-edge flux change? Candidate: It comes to 0.013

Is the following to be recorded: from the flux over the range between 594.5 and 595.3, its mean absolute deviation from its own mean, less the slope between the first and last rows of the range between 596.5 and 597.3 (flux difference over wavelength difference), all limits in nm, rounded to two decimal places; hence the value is 0.06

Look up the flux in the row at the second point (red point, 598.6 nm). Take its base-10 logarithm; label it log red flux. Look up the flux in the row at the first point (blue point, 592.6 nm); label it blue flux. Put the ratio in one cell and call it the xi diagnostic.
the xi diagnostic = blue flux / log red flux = -2.52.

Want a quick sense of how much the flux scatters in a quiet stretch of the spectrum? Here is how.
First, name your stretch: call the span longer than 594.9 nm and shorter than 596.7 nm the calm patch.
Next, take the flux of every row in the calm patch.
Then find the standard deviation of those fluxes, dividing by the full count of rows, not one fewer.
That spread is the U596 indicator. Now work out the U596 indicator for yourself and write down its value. 0.0155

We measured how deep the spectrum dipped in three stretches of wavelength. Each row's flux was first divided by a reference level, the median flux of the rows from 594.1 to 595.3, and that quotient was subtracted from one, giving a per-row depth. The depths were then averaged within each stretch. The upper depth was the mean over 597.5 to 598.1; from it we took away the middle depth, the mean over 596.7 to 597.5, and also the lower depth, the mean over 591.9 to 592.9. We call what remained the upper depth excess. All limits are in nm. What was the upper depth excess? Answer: 0.01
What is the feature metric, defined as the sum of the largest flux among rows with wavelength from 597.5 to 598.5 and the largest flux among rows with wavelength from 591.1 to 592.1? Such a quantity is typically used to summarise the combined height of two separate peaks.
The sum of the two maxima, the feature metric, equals 1.18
